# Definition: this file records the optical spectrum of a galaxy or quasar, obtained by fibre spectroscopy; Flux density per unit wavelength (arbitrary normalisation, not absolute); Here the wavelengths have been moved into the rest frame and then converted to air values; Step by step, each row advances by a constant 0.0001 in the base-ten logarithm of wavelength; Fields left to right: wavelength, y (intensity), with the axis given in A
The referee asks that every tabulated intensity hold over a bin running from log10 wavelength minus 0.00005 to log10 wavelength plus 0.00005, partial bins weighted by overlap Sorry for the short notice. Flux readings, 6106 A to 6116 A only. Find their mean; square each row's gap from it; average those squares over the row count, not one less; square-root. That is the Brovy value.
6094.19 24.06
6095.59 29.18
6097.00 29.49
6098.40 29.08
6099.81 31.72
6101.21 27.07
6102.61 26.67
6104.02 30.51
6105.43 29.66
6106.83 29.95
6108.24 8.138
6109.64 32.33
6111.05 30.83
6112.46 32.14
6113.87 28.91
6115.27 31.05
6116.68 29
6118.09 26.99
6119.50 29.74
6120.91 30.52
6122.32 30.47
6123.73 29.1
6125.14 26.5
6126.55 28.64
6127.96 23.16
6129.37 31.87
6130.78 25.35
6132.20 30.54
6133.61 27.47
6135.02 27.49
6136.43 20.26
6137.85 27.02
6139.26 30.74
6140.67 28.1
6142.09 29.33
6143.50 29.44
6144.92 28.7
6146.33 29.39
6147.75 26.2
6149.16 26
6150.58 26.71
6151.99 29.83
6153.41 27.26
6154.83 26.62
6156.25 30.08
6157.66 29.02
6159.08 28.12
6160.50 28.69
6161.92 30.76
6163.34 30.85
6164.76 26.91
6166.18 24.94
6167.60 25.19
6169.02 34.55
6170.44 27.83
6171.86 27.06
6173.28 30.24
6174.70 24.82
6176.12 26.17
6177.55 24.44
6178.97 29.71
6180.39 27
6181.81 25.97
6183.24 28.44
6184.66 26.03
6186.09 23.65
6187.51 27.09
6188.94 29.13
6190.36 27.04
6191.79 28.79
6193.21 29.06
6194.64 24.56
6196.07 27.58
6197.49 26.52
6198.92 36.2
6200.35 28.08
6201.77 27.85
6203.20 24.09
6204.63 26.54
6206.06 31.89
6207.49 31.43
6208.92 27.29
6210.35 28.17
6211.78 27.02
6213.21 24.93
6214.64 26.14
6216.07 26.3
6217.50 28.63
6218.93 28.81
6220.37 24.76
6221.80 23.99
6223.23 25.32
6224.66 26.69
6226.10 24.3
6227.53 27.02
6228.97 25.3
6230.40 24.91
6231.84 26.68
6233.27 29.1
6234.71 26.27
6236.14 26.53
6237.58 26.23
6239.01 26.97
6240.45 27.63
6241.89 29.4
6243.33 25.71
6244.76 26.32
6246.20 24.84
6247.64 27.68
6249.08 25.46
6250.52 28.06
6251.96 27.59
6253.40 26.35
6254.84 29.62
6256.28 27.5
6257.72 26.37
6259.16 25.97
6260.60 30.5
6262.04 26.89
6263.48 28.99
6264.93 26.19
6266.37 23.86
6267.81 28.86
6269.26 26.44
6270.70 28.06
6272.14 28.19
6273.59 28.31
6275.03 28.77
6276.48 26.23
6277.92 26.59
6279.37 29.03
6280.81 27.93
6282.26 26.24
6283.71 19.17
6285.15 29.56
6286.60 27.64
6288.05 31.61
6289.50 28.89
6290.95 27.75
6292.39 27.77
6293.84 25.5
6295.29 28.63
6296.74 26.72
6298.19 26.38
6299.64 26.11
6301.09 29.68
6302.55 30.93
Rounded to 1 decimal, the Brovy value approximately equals 8.0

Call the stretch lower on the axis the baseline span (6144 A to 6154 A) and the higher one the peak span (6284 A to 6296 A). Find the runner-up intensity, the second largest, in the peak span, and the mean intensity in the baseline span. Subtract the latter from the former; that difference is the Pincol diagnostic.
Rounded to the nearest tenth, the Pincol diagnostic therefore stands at 1.8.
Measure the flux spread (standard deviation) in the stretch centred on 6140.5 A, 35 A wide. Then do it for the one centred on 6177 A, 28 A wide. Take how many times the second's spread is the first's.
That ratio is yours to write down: 1.0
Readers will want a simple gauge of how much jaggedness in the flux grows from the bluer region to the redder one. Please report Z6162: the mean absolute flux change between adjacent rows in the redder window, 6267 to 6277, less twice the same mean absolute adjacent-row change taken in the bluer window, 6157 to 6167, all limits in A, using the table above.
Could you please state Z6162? -2.0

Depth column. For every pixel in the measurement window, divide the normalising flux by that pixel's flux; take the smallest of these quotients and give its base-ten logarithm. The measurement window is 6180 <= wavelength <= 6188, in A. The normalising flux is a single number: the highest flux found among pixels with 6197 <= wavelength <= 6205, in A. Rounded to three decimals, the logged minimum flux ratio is 0.105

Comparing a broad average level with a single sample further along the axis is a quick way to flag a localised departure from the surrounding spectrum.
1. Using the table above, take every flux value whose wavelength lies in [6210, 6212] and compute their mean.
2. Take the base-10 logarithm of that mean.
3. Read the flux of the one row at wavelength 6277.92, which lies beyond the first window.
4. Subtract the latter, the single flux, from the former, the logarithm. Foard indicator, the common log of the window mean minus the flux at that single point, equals -25.1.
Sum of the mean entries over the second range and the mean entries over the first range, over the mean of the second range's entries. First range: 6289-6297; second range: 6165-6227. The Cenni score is 2.01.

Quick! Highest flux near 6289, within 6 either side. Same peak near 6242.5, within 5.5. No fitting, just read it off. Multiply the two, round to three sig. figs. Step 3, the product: 929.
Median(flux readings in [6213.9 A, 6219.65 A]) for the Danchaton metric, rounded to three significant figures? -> 27.5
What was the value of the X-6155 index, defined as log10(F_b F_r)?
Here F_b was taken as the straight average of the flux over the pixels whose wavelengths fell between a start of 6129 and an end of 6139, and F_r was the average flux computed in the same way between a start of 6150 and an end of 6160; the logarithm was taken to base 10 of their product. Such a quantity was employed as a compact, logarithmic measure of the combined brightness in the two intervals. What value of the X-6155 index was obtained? 2.88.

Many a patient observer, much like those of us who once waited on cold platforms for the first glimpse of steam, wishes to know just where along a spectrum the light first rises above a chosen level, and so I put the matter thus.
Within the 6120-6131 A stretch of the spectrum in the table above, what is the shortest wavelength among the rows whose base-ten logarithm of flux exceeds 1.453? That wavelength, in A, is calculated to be 6120.91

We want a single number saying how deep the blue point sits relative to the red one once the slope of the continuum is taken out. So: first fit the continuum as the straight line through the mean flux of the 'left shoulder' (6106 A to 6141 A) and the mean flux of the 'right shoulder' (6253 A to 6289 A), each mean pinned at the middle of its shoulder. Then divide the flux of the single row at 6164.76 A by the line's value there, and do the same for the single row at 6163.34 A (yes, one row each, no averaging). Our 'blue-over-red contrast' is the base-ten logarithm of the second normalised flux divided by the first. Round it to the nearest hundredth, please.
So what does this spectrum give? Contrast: 0.06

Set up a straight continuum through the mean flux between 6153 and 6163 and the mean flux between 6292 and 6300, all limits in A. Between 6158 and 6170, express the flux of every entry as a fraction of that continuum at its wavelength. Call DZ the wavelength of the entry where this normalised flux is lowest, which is 6166.18 A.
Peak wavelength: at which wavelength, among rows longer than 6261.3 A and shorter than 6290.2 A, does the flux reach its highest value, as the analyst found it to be 6288.05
